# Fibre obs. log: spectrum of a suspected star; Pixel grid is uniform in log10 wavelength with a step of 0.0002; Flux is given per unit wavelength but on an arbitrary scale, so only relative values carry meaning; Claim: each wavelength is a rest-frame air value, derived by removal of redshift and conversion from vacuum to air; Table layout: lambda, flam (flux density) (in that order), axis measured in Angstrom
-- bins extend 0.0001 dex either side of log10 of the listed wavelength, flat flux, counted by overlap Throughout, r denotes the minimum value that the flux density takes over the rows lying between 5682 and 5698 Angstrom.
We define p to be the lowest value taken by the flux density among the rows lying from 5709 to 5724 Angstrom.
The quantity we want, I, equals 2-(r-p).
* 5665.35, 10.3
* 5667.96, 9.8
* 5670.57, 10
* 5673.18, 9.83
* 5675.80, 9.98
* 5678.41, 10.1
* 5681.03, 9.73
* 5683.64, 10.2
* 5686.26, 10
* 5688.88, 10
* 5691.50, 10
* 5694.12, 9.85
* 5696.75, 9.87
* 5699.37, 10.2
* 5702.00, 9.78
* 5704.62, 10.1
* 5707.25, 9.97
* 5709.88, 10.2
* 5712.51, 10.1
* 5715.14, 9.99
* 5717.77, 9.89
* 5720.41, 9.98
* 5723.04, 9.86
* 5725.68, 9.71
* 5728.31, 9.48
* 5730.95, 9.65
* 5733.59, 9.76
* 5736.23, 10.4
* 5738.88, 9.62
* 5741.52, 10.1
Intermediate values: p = 9.86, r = 9.85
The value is 2.01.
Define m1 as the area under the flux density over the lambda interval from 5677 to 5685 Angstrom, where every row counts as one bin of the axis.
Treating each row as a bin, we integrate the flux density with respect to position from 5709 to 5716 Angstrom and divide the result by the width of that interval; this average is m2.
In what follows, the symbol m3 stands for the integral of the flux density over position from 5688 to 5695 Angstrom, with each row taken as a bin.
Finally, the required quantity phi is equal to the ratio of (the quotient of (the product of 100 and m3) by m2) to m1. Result 8.6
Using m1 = 80.1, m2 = 10.1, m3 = 69.7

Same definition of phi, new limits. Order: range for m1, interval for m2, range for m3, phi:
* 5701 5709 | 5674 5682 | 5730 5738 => 10.0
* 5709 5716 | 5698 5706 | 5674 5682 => 11.2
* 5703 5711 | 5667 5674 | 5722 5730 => 9.7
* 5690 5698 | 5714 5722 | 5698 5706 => 10.2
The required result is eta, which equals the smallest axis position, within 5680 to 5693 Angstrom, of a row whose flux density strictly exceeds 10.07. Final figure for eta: 5683.64 Angstrom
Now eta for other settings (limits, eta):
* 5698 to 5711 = 5699.37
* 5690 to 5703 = 5699.37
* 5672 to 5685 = 5678.41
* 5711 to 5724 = 5712.51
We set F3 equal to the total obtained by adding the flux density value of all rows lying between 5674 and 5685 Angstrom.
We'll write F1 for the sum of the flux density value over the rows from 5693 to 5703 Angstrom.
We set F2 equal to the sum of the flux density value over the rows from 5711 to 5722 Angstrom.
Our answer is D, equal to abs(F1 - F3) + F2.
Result 40.3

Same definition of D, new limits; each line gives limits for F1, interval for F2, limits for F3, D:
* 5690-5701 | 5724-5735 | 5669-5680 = 38.6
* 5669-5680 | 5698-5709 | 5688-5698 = 40.2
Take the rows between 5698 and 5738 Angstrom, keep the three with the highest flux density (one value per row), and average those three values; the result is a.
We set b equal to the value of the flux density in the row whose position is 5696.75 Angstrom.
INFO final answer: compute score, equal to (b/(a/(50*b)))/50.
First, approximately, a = 10.27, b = 9.87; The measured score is 9.49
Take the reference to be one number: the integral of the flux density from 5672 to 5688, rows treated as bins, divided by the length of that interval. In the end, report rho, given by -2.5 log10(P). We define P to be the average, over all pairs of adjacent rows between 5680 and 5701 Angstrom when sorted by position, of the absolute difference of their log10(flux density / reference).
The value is 5.35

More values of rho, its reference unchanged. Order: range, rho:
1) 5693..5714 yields 5.04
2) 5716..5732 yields 5.42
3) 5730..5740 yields 4.14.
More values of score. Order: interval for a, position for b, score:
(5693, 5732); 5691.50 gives 9.84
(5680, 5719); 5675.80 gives 9.76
